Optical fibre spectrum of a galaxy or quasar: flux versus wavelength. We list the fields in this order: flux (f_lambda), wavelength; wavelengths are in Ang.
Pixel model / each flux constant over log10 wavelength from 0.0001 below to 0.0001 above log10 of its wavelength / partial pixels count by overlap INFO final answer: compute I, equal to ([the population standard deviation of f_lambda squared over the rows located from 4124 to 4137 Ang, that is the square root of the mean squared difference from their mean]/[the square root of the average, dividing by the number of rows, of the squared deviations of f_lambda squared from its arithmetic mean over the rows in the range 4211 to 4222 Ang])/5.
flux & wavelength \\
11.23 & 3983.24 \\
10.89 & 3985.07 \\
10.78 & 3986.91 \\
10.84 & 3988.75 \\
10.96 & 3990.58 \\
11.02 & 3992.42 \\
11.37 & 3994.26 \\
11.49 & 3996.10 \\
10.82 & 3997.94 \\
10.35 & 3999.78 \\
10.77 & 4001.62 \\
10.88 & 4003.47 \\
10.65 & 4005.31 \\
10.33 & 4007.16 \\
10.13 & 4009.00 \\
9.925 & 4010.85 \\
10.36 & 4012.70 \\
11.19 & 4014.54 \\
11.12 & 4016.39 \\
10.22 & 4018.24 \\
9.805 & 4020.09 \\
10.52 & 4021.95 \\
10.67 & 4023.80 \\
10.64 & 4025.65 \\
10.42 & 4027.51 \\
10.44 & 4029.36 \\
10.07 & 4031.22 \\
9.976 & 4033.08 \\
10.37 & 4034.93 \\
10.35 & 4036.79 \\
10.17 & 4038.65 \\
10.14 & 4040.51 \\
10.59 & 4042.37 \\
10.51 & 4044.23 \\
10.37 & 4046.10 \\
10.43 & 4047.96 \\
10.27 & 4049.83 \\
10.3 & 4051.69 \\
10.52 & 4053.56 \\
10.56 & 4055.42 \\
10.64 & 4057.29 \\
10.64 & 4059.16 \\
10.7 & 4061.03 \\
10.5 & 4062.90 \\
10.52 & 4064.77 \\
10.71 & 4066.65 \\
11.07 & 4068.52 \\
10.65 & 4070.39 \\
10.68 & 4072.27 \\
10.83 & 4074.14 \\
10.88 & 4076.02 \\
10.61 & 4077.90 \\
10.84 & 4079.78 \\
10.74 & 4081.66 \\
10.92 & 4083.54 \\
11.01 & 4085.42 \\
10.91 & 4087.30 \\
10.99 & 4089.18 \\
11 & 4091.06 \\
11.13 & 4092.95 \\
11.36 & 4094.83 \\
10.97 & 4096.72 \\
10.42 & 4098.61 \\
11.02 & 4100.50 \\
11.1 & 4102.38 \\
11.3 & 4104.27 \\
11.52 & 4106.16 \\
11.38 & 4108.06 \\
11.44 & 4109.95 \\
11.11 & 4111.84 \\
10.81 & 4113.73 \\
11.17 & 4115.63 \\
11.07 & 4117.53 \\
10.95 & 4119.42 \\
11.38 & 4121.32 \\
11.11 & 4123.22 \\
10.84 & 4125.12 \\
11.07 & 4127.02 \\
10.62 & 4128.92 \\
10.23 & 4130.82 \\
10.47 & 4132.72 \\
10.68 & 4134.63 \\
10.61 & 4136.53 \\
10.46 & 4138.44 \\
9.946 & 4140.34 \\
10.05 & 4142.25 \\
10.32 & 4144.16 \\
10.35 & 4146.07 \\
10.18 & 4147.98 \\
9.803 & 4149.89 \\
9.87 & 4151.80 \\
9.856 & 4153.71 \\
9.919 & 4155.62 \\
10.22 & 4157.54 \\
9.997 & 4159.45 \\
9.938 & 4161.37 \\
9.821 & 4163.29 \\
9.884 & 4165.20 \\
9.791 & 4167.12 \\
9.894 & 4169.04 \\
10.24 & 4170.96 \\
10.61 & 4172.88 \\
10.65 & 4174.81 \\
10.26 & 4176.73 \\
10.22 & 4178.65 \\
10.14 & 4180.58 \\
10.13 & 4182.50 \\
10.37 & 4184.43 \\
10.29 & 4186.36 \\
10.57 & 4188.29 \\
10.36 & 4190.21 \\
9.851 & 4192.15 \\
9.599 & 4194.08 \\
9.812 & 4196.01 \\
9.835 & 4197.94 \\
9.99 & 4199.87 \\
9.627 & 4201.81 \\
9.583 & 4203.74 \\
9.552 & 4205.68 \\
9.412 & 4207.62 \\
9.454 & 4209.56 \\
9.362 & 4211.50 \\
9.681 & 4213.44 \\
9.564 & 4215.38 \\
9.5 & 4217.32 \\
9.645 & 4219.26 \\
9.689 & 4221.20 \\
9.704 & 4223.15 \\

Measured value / 0.48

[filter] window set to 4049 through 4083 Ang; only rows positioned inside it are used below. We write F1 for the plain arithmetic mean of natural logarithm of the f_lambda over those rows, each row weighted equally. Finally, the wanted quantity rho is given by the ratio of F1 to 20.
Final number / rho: 0.118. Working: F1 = 2.37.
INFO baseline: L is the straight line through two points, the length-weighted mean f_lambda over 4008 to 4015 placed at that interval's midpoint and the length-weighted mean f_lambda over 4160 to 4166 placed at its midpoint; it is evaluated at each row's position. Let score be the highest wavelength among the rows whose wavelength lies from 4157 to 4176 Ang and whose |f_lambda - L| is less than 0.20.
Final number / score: 4169.04 Ang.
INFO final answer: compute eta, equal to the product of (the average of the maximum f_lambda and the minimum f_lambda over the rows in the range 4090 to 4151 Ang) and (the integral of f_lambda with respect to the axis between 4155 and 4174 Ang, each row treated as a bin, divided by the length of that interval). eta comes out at 107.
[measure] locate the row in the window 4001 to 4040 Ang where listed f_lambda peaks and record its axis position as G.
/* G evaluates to 4014.54 Ang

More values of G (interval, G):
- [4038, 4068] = 4066.65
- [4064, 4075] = 4068.52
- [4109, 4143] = 4109.95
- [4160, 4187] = 4174.81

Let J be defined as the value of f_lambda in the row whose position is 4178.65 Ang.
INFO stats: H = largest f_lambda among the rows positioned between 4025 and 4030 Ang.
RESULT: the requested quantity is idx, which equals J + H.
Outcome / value 20.9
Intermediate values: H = 10.64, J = 10.22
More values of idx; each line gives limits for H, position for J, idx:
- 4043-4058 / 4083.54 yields 21.6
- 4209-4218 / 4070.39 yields 20.3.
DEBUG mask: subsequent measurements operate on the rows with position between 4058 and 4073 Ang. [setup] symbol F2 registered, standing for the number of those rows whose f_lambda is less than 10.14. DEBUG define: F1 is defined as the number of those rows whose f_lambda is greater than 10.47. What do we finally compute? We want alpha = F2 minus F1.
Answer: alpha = -8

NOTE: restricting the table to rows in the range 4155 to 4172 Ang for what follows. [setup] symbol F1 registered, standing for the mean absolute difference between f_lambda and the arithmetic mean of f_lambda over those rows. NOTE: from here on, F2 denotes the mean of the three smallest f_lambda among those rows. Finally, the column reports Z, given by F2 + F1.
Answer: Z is 10.0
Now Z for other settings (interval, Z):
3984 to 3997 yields 11.1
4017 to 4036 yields 10.2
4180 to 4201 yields 10.0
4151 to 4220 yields 9.7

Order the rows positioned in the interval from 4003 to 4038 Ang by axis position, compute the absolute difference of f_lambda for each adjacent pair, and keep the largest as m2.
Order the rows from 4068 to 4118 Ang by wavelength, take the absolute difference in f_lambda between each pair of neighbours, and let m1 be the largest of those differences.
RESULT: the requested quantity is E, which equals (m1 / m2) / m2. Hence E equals 0.7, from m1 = 0.60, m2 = 0.90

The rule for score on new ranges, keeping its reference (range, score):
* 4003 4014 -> 4012.70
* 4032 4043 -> 4040.51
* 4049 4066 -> 4051.69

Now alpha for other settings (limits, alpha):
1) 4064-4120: -29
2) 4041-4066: -9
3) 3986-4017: -10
